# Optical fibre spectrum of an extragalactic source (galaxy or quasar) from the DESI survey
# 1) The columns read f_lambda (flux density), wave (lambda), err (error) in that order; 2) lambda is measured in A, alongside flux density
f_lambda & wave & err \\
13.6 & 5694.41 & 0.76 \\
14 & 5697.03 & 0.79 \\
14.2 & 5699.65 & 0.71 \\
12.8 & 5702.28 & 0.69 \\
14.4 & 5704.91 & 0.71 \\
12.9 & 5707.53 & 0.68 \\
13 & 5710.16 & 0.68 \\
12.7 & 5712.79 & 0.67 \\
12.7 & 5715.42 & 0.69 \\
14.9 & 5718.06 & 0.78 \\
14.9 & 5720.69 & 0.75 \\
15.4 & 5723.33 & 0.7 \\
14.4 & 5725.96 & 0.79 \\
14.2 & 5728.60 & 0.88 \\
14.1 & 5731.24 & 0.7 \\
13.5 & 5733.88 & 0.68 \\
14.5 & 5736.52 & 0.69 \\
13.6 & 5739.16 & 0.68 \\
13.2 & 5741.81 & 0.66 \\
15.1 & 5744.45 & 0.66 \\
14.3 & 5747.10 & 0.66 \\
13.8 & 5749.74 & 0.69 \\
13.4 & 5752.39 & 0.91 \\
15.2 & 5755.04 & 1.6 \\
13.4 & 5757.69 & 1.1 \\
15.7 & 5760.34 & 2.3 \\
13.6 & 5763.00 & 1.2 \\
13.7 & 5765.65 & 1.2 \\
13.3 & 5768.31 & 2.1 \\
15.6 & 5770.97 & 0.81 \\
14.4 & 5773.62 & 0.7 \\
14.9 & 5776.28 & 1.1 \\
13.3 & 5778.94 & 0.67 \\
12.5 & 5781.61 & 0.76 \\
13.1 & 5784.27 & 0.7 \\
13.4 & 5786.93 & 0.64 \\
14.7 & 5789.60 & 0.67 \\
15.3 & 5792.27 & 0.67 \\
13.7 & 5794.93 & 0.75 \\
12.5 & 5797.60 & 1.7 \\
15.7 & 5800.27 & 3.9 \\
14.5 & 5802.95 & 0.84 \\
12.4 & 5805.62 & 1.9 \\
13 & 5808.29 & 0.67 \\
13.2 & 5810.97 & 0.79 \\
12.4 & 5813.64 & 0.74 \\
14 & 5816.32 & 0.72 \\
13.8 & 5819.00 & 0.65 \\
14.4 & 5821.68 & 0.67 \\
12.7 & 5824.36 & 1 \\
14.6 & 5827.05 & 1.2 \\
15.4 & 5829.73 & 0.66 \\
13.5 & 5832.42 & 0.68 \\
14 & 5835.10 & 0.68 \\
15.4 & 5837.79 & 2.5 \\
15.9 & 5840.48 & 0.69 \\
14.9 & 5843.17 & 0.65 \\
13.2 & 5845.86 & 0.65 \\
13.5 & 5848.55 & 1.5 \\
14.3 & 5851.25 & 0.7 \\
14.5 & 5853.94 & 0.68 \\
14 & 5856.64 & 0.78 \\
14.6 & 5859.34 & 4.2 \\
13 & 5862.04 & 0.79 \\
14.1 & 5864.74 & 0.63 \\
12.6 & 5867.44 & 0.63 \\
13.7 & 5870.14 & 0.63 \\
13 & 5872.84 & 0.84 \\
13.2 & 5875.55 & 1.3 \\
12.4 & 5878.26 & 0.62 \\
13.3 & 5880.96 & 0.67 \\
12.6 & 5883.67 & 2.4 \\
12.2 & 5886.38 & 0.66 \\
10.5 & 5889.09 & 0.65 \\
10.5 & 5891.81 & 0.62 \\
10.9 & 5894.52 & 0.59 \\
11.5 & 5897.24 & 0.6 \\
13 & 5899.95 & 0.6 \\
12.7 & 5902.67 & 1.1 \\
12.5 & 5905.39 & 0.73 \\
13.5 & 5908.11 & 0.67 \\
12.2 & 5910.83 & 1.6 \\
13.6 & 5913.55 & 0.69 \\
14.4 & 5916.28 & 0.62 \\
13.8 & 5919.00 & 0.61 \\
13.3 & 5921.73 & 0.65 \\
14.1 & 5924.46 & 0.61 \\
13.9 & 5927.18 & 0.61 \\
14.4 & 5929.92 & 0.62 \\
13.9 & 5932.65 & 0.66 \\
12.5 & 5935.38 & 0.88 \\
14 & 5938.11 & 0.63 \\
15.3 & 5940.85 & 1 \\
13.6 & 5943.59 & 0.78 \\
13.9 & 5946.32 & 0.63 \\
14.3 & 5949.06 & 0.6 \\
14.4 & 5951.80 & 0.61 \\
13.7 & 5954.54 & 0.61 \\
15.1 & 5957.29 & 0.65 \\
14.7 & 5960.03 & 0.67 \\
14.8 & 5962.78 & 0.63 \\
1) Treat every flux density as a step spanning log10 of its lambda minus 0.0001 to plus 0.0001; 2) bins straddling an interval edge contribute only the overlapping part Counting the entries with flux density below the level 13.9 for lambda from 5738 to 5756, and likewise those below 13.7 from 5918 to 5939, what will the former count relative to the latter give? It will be 2.0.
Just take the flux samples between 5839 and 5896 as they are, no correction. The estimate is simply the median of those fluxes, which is 13.2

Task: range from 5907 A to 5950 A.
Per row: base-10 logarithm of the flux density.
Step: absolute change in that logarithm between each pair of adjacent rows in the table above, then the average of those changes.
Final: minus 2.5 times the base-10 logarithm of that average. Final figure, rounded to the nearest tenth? 3.9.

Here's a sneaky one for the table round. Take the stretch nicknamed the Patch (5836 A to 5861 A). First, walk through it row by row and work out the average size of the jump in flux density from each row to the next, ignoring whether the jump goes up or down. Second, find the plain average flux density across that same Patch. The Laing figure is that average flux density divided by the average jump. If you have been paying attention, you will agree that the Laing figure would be 21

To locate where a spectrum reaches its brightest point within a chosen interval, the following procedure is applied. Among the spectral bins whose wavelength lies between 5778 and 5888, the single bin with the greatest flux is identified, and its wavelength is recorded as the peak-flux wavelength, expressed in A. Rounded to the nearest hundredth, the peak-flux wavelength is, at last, 5840.48 A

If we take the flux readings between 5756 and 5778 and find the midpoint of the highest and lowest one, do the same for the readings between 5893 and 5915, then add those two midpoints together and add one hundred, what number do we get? 127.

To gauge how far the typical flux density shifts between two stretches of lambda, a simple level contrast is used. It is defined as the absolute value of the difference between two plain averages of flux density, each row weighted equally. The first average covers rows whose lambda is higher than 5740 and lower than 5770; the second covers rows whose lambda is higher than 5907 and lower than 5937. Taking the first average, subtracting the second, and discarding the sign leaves 0.5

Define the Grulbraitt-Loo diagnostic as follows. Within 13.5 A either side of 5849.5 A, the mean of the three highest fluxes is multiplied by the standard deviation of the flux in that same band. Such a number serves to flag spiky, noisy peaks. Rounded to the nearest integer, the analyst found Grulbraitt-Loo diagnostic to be 14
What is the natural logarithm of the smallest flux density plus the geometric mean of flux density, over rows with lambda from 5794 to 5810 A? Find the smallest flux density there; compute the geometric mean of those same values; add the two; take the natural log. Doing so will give 3.26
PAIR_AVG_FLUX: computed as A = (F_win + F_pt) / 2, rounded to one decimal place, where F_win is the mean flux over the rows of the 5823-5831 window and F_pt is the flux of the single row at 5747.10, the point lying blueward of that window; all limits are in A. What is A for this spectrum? 14.3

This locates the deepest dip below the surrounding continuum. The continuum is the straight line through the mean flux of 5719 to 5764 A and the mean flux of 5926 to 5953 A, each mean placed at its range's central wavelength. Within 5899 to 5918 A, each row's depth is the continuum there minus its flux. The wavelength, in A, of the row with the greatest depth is 5910.83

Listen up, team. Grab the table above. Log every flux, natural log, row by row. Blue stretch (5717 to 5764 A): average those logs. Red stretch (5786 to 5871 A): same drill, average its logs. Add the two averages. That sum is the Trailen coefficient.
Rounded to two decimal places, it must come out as 5.29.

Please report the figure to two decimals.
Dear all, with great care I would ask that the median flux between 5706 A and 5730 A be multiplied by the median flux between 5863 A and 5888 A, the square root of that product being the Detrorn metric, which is 13.59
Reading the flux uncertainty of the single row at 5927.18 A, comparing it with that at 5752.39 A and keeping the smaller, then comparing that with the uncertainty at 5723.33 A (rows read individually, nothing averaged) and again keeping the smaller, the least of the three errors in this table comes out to 0.61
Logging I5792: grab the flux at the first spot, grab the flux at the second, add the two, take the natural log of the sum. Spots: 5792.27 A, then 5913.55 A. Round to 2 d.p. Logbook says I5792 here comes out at 3.36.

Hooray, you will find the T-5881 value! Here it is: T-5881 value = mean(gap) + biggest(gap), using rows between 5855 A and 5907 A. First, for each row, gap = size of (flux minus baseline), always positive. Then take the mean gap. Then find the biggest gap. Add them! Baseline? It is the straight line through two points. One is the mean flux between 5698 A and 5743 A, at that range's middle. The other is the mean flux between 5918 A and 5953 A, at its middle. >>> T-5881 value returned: 4.8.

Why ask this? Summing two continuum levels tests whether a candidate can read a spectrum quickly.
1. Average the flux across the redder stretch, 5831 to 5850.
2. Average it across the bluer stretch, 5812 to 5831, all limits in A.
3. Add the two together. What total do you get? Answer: 28.2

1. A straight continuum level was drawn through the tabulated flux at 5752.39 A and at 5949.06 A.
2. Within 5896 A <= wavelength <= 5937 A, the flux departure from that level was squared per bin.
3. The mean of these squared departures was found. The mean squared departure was 1.4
